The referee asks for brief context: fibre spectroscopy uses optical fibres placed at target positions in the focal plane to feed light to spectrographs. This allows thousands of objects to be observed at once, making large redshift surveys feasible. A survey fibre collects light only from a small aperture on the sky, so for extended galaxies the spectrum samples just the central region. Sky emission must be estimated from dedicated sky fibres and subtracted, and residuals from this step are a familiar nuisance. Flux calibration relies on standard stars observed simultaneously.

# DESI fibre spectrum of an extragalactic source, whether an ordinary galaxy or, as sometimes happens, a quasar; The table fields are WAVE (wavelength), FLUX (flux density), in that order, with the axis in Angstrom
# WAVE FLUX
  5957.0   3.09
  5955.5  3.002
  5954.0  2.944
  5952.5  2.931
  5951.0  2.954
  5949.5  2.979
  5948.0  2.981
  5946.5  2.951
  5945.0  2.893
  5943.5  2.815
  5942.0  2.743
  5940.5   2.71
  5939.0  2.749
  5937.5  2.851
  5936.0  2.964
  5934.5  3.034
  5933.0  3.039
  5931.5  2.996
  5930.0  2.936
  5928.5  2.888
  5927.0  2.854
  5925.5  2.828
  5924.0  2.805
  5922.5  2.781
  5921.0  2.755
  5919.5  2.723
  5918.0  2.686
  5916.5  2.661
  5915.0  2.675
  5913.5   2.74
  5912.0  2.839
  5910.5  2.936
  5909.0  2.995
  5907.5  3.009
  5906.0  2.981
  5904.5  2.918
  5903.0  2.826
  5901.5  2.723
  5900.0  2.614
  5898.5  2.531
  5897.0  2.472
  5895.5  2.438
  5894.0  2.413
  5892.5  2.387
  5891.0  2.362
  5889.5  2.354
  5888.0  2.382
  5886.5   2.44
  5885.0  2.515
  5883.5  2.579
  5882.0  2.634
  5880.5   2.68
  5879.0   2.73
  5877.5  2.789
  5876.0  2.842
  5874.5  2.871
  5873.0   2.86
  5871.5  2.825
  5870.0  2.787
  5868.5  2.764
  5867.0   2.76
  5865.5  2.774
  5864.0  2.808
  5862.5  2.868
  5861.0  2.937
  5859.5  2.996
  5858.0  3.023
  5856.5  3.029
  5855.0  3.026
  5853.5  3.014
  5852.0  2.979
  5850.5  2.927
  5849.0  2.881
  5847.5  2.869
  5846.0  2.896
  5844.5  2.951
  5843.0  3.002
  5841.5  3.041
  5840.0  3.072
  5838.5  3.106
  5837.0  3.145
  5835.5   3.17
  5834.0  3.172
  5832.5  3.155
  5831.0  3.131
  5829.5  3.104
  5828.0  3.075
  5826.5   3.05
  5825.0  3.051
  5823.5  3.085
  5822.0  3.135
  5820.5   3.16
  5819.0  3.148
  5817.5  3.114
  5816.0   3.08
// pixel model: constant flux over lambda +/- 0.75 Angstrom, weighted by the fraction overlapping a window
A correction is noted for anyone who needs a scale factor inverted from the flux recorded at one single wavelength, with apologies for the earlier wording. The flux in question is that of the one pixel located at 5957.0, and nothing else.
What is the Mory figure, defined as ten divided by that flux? 3.2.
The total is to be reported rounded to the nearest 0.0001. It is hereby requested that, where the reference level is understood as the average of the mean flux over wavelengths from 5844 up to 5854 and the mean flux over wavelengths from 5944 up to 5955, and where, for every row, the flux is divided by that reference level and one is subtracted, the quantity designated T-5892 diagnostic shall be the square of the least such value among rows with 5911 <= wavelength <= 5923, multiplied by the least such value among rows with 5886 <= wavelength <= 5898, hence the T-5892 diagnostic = -0.0018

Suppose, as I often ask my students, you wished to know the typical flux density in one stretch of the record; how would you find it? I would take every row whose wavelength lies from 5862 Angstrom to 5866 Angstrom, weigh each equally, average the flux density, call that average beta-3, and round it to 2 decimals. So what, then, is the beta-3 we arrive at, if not 2.82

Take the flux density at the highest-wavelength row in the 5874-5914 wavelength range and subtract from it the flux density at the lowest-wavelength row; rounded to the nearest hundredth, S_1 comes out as -0.13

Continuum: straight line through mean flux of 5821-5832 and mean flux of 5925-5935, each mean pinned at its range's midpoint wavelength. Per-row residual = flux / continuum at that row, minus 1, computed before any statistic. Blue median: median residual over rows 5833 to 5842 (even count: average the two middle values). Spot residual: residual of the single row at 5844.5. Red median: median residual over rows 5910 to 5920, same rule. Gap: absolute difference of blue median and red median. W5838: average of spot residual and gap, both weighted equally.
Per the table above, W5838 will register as 0.03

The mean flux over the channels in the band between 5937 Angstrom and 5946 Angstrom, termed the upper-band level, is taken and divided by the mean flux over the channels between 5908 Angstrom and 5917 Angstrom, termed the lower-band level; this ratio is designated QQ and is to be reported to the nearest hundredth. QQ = 0.99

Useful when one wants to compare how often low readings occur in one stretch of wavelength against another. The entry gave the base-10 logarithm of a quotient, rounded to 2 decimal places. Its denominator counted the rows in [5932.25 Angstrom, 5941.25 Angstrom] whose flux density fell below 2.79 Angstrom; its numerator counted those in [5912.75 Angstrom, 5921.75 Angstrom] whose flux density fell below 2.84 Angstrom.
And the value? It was 0.48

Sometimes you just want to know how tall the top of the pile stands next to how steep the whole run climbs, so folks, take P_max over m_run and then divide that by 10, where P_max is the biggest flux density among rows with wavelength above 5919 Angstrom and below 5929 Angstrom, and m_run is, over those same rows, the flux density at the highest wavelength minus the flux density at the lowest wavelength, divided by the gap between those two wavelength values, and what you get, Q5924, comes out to 16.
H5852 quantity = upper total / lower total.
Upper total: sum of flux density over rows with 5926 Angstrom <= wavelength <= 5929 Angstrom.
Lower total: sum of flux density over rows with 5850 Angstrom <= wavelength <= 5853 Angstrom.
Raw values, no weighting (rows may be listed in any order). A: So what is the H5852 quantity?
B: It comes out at 0.97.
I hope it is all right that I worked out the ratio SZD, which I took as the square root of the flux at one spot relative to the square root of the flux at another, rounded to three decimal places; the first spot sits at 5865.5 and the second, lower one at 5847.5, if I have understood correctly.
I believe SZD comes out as 0.983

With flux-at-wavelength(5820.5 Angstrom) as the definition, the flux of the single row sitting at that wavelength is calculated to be 3.16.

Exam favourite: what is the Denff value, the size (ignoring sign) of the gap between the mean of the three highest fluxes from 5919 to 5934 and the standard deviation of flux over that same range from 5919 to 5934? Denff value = 2.89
